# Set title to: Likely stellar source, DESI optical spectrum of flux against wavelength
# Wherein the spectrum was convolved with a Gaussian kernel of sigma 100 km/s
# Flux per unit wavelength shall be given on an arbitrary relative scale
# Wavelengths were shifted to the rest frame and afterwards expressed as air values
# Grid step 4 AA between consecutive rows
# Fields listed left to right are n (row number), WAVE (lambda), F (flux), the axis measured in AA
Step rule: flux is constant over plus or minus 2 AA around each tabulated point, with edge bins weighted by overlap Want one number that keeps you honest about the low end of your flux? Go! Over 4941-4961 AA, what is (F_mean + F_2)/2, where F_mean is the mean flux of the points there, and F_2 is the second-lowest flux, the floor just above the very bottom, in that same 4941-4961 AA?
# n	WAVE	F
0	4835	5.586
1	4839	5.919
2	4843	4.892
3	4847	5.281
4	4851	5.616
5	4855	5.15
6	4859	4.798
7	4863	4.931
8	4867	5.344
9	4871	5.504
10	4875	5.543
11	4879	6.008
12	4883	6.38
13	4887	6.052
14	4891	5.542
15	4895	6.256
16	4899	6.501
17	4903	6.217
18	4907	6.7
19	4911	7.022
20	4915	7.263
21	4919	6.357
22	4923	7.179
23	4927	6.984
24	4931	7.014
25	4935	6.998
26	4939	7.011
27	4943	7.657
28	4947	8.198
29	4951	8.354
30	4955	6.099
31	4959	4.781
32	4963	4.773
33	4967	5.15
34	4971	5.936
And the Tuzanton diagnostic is 6.6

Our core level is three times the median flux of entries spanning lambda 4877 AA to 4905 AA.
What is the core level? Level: 18.7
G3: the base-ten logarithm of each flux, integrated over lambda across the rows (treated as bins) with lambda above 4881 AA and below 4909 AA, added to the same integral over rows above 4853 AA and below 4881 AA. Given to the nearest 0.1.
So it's 42.5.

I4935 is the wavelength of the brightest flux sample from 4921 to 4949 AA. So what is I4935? 4947 AA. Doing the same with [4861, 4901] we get 4899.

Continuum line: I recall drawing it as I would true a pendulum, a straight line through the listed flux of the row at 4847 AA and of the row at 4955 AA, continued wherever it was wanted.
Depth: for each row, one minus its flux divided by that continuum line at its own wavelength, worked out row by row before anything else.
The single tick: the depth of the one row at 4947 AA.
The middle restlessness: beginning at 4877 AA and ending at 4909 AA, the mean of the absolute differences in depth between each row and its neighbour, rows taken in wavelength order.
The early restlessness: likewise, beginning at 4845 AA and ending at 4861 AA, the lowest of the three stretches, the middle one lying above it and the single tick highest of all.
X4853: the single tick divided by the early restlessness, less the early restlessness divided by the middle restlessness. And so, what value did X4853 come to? -6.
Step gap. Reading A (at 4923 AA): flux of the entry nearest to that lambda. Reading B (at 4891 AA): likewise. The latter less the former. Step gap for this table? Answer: -1.6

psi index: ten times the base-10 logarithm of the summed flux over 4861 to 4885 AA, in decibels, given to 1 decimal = 15.3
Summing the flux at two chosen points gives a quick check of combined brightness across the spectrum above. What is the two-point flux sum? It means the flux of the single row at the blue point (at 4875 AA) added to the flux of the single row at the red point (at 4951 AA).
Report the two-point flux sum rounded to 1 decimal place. 13.9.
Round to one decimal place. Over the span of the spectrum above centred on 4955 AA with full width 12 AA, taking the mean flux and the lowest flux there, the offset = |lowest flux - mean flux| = 1.6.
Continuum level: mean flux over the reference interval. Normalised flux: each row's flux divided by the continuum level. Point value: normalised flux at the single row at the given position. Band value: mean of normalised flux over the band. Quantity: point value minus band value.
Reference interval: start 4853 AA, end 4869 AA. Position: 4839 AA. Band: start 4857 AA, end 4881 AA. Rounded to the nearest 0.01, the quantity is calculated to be 0.11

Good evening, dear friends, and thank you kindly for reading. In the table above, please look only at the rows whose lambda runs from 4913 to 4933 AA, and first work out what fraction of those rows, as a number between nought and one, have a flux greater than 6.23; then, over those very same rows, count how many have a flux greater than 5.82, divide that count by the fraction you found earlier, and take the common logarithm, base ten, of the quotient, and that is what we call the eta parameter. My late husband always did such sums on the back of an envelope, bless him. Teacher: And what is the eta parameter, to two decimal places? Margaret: 0.70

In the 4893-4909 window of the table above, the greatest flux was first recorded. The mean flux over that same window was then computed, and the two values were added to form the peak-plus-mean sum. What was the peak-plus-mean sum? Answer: 13.1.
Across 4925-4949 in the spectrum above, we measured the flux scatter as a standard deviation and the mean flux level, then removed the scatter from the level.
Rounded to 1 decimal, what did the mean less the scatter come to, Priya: 6.8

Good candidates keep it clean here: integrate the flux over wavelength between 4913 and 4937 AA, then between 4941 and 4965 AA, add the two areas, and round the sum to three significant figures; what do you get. 327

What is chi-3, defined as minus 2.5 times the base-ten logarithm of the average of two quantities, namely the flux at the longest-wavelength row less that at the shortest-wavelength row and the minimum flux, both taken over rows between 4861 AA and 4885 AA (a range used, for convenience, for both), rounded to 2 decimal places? -1.26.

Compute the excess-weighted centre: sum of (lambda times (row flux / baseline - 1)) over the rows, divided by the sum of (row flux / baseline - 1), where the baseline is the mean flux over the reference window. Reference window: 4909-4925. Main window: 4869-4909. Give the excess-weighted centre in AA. 4885.1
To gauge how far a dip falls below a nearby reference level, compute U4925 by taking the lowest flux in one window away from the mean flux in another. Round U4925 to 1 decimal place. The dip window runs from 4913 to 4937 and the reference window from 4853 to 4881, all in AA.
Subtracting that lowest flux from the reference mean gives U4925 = -1.0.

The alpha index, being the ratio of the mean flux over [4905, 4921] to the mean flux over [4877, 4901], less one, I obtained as 0.116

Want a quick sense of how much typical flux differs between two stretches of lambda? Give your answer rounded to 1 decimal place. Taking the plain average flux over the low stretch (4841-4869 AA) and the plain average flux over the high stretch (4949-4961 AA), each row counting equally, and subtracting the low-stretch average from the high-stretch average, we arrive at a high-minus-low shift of 1.3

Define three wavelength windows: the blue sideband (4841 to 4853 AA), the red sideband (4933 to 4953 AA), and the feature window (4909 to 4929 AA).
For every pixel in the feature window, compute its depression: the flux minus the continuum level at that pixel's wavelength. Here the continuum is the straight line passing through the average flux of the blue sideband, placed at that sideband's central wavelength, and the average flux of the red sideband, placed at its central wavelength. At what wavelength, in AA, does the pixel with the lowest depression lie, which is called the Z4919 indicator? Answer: 4919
